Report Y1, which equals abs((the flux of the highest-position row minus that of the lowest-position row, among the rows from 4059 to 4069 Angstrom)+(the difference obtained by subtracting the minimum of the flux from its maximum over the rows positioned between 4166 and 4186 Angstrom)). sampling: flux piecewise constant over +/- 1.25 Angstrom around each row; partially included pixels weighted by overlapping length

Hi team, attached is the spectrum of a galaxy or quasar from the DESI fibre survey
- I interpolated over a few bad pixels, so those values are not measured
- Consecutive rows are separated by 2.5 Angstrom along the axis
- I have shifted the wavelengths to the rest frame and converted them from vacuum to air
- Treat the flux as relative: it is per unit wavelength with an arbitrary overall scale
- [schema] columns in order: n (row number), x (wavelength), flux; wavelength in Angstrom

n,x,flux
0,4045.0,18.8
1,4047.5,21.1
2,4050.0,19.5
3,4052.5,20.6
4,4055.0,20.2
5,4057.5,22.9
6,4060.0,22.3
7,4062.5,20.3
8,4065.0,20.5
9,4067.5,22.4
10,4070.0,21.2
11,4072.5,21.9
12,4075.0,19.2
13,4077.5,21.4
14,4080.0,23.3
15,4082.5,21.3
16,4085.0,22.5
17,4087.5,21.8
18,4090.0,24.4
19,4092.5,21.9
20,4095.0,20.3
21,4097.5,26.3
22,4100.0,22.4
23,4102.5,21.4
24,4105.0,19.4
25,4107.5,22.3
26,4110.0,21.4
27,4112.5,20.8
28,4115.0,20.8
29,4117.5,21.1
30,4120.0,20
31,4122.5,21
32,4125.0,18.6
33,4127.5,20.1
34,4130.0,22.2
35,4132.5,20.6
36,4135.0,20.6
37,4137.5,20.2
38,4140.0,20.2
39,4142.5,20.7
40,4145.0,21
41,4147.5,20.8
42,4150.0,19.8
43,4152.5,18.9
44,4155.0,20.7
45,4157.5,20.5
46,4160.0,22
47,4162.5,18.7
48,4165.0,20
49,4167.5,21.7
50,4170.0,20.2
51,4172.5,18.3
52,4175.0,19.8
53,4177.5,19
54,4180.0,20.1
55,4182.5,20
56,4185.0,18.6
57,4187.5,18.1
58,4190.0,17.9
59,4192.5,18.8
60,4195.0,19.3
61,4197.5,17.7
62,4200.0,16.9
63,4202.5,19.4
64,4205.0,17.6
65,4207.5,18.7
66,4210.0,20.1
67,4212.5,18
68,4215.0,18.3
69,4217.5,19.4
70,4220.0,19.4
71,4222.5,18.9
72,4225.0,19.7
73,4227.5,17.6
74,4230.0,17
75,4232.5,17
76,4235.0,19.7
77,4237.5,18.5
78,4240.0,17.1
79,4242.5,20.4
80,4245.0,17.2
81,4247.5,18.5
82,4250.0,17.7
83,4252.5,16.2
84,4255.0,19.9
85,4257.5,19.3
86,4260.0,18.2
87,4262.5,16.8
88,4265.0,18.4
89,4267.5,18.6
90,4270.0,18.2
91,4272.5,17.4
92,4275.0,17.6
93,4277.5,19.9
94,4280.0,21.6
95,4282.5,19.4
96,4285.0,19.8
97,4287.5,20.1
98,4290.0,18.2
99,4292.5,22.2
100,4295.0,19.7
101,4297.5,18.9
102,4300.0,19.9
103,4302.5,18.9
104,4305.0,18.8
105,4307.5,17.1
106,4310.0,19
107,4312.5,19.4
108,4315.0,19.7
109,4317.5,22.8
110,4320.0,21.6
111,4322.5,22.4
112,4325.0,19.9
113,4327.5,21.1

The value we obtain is 3.5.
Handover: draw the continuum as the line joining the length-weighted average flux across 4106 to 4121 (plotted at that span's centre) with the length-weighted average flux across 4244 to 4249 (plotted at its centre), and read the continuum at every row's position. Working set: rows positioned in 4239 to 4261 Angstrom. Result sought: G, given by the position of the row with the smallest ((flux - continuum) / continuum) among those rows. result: 4252.5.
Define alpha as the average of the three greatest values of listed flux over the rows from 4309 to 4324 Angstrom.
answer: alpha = 22.3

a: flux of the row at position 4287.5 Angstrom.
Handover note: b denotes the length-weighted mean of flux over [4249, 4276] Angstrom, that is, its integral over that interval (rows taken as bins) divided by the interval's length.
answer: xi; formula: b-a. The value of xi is -2.1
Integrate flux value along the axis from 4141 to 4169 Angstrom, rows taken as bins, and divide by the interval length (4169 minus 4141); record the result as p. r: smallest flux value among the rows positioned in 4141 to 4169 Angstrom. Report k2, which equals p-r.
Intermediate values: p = 20.4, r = 18.7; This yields 1.7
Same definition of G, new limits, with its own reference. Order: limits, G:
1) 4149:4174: 4172.5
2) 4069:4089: 4075.0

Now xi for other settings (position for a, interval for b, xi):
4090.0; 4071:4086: -2.8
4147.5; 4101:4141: -0.1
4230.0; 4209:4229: 1.9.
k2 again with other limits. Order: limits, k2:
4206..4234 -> 1.6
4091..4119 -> 2.3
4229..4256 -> 1.9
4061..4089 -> 2.3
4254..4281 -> 1.9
